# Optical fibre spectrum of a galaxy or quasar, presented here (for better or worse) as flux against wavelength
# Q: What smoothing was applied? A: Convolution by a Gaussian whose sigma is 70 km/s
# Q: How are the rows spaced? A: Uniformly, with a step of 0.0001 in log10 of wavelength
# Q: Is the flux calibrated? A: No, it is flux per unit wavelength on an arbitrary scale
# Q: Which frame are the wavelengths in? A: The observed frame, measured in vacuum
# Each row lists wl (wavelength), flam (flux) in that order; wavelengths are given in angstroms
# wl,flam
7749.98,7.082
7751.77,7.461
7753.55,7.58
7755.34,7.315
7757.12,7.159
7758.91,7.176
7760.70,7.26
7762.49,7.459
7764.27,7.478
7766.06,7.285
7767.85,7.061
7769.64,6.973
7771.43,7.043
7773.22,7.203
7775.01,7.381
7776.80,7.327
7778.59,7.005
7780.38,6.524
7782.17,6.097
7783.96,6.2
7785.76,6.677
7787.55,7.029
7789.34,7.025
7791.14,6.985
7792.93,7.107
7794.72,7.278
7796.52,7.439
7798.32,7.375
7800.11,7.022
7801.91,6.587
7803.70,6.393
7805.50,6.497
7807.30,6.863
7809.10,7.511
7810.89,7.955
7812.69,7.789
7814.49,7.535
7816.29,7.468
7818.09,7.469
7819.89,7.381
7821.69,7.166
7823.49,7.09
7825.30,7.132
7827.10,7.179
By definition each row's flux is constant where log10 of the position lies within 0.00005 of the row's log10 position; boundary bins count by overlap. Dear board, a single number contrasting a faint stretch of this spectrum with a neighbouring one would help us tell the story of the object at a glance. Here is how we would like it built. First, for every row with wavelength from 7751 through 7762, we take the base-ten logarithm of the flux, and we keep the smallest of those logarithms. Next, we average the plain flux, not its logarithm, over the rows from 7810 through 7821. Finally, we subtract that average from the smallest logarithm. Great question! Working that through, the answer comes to -6.74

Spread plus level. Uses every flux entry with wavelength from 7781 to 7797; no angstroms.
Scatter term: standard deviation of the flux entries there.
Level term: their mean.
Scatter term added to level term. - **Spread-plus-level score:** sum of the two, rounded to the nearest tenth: 7.3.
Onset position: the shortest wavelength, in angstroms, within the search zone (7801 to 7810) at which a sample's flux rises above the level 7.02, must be 7809.10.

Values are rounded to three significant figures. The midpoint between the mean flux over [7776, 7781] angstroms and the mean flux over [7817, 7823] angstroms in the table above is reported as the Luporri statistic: 7.15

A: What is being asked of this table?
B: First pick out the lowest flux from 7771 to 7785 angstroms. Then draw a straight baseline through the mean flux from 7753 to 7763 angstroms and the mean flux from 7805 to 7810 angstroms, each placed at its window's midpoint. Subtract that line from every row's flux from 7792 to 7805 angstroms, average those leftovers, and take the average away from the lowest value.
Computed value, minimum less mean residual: 6.1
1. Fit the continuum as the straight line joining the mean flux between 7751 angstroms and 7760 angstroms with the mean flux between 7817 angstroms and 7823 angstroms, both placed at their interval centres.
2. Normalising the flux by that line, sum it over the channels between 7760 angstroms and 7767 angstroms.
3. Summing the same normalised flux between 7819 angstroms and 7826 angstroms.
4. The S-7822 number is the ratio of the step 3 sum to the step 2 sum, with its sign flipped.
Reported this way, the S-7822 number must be -0.98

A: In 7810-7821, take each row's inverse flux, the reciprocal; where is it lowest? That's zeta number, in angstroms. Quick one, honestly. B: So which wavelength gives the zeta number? 7810.89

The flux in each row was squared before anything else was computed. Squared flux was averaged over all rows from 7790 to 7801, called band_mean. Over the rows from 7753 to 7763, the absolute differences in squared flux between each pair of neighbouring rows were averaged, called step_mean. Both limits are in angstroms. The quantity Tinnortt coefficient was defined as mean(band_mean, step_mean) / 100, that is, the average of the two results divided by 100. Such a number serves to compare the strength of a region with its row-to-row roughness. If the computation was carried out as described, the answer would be 0.270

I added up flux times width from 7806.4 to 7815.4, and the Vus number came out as 68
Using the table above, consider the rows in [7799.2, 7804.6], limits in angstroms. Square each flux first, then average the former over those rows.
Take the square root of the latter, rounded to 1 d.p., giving 6.7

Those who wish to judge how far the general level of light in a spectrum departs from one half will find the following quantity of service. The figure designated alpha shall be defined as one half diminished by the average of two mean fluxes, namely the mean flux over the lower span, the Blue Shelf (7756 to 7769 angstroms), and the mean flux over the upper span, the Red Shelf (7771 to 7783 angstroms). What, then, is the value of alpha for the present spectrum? -6.60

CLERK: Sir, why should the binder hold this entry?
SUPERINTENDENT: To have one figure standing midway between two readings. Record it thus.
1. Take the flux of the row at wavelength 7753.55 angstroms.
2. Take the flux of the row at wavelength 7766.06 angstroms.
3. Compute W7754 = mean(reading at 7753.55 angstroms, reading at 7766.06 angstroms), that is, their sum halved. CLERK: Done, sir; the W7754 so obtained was 7.4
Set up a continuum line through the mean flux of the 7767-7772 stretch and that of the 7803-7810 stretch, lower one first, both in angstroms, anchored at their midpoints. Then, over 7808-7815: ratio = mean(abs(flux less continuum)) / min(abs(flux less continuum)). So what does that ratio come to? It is 1.3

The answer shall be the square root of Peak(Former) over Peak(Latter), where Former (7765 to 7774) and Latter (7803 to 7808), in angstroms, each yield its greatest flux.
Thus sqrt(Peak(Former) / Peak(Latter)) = 1.03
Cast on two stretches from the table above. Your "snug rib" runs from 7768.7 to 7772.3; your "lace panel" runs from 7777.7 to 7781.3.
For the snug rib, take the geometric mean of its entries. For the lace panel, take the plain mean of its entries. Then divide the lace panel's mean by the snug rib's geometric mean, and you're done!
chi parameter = 0.97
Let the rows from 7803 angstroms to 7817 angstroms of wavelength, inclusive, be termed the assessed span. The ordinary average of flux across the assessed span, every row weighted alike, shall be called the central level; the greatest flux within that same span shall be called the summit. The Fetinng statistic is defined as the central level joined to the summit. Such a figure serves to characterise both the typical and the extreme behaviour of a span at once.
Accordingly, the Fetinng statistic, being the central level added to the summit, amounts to 15.2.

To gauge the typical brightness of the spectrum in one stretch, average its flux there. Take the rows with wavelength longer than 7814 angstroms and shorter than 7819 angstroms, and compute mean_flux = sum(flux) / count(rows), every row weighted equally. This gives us 7.49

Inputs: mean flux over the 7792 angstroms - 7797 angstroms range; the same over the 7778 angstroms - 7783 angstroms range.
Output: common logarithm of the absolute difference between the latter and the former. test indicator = -0.1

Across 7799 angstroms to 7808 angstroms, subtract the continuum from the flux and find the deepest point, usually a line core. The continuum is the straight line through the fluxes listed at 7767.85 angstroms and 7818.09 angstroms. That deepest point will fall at 7803.70 angstroms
